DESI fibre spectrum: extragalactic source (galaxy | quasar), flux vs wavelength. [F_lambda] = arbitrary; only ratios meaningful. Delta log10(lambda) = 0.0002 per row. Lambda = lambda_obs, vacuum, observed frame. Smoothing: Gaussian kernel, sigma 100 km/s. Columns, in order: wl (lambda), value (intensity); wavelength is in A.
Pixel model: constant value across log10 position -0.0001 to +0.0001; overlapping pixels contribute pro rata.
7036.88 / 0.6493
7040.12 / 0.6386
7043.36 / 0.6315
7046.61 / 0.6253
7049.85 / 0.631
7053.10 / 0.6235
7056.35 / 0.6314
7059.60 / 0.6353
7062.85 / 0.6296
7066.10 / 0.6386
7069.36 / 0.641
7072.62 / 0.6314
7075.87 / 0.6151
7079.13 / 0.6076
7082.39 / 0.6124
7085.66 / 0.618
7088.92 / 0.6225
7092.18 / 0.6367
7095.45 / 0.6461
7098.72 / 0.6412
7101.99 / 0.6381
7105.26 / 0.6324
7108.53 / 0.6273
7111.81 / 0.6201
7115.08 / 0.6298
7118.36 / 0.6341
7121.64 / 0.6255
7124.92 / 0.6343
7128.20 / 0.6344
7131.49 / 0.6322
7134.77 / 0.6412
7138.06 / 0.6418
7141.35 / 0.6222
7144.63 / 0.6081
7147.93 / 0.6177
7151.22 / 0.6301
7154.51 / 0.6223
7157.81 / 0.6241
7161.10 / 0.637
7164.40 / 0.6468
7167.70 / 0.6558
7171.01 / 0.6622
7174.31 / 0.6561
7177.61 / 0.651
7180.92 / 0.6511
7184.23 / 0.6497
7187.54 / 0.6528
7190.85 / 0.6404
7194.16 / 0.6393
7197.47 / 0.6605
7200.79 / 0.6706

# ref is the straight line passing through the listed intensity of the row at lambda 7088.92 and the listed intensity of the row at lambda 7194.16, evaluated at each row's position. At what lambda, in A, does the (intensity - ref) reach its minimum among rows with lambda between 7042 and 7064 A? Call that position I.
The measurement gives 7053.10 A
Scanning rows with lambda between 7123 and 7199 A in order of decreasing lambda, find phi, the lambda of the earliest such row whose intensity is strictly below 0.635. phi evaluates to 7157.81 A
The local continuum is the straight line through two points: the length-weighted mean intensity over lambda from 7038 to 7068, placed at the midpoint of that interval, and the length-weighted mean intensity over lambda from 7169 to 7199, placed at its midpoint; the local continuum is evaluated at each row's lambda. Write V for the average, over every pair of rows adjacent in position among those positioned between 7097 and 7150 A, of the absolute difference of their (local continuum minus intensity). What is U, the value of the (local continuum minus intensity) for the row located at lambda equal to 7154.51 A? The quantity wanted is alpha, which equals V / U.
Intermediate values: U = 0.025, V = 0.0073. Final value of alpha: 0.3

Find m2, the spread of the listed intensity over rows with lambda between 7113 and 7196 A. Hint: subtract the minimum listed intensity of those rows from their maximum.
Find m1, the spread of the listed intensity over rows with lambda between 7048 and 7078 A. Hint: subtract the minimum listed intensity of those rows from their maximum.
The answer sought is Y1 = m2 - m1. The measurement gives 0.028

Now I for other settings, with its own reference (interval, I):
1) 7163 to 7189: 7184.23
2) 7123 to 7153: 7144.63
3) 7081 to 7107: 7082.39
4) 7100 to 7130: 7111.81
